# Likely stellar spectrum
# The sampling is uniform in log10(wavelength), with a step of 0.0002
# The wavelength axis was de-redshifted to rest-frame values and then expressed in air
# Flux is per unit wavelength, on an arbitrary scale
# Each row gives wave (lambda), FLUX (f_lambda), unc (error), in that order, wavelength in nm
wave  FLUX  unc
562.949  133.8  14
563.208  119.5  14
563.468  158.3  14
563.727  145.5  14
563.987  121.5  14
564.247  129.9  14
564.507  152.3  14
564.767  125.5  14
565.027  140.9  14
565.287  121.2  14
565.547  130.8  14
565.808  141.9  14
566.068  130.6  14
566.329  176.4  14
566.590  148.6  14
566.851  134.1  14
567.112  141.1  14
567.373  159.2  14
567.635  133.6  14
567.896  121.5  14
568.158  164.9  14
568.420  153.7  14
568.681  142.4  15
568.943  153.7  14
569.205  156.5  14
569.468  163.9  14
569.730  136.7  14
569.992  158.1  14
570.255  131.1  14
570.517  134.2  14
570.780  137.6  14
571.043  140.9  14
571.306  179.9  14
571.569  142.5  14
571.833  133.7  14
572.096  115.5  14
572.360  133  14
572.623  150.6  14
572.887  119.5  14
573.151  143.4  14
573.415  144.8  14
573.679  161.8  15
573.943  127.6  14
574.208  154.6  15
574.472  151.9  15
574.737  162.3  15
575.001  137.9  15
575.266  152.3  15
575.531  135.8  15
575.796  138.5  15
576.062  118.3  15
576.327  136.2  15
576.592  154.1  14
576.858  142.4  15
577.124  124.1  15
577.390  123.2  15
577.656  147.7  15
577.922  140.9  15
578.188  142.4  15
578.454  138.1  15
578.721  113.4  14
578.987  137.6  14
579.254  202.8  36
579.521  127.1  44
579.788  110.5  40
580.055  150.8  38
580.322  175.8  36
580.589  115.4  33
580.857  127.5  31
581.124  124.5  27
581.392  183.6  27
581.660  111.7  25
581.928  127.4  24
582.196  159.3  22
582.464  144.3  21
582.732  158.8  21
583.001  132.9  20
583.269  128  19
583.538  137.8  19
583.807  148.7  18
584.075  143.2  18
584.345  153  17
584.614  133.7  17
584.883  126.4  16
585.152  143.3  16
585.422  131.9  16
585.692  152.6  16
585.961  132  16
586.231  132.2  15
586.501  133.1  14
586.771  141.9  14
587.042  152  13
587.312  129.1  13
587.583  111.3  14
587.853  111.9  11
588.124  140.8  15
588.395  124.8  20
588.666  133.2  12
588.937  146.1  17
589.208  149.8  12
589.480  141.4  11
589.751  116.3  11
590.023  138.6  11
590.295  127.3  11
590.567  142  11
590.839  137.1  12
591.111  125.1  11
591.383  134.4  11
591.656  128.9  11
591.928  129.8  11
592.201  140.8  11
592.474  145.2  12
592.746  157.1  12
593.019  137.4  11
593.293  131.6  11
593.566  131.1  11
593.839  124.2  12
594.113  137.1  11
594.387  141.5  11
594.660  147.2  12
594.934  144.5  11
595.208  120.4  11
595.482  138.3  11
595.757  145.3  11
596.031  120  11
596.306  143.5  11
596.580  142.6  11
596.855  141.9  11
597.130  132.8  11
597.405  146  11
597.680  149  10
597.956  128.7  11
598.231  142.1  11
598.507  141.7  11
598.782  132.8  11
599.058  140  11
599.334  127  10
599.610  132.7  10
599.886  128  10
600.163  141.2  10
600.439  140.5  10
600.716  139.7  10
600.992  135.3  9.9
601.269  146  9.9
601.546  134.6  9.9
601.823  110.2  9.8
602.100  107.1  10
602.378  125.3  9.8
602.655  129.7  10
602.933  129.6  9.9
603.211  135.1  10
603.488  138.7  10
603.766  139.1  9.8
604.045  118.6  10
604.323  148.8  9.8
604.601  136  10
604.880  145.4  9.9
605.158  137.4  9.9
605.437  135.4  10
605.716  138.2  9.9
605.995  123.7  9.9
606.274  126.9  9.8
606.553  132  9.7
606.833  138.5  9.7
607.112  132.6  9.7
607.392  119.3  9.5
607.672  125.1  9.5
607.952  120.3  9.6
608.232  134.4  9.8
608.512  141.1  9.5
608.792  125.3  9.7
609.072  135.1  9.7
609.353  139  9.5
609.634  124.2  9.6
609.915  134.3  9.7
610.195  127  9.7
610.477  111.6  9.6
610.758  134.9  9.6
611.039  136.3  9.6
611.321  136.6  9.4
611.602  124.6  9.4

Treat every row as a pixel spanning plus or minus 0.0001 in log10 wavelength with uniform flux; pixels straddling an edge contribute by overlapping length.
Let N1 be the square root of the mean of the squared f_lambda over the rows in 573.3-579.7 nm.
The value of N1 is 143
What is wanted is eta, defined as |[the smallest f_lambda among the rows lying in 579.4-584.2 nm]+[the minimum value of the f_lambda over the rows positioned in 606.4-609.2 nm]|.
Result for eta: 229.8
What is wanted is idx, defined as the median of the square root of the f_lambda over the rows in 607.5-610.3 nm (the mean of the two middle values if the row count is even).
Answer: 11.43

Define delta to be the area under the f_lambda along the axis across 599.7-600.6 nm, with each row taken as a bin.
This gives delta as 123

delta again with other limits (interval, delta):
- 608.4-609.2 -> 107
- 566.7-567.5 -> 116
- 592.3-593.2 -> 131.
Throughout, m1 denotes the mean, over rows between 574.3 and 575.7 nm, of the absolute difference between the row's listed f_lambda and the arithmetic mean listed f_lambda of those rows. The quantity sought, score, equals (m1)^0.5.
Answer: 2.99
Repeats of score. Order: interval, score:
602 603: 2.81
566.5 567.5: 2.85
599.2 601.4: 2.36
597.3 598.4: 2.52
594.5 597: 2.83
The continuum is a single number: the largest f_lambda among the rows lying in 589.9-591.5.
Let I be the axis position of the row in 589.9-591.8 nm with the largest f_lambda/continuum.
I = 590.567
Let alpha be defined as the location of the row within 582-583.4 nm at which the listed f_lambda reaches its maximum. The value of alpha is 582.196 nm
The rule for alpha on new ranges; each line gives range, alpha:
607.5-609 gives 608.512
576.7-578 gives 577.656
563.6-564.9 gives 564.507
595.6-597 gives 595.757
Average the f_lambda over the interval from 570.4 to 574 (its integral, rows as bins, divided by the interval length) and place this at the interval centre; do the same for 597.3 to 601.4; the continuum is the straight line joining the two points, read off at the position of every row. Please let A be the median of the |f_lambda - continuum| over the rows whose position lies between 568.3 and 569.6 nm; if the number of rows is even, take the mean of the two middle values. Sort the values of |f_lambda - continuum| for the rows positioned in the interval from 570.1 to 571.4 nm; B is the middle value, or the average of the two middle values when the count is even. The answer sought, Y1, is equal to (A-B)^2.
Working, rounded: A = 13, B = 7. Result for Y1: 38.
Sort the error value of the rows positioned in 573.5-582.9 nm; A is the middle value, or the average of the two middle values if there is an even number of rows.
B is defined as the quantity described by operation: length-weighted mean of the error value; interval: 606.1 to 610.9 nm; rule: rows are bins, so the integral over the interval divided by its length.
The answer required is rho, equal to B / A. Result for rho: 0.6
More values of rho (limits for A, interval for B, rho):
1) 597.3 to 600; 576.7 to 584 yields 2.1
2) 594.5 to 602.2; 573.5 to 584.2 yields 1.9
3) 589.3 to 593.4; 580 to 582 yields 2.7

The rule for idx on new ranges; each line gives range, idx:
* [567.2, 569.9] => 12.40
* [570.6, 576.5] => 11.82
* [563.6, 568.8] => 11.87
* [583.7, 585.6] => 11.97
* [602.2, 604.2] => 11.39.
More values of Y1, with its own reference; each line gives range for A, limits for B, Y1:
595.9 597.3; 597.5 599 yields 0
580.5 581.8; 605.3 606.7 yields 367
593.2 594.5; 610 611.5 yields 25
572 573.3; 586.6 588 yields 8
